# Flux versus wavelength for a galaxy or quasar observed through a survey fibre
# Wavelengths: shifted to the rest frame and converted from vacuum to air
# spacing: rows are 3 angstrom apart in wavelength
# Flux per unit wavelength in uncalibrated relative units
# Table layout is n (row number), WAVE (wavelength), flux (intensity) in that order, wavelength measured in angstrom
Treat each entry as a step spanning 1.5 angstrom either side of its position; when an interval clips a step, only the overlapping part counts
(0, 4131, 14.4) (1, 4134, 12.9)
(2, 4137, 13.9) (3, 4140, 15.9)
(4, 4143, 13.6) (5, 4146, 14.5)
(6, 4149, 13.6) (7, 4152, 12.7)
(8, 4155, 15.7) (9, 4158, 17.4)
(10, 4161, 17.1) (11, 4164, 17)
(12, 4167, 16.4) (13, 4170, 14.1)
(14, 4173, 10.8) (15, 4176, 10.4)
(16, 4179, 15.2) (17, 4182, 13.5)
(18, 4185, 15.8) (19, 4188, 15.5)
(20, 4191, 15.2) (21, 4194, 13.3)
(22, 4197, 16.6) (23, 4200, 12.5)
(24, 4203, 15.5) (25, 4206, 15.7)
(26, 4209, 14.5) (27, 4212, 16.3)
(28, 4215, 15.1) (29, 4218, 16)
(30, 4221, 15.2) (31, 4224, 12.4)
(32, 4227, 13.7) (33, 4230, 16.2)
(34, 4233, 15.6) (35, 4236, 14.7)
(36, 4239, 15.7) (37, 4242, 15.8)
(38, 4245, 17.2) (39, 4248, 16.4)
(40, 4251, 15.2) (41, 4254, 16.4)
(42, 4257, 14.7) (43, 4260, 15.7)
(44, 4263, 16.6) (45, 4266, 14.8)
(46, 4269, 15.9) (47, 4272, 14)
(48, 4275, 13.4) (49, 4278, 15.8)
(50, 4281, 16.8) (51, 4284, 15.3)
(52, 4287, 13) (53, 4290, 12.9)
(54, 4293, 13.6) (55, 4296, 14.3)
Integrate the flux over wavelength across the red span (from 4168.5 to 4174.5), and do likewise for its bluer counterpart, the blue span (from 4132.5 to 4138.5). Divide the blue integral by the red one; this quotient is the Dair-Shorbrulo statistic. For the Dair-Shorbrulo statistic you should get 1.08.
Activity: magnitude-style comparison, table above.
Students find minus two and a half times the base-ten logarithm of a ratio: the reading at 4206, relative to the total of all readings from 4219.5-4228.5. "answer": 1.05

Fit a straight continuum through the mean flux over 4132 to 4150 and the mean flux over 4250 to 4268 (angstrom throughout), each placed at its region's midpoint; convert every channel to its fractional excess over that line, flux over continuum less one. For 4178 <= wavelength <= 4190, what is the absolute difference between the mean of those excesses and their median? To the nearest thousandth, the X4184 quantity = 0.024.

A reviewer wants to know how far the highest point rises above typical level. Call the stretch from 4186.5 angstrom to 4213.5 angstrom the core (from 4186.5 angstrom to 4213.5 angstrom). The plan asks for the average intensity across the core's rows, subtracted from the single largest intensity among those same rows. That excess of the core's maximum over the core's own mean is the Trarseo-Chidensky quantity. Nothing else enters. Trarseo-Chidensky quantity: 1.6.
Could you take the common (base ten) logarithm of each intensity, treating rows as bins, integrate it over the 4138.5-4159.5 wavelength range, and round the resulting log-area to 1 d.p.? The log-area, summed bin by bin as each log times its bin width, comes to 24.5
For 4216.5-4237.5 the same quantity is 24.6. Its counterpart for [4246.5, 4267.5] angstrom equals 25.1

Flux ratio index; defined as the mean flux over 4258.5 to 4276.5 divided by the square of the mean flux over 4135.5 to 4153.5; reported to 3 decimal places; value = 0.077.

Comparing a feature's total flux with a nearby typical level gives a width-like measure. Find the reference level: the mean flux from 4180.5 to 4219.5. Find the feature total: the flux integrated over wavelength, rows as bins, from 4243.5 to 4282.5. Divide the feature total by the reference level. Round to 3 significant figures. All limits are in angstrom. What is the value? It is 40.5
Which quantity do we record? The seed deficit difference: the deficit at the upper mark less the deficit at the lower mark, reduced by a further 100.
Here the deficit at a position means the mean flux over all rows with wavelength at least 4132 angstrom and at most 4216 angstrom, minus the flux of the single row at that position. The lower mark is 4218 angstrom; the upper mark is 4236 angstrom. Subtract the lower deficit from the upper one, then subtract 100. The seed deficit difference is -99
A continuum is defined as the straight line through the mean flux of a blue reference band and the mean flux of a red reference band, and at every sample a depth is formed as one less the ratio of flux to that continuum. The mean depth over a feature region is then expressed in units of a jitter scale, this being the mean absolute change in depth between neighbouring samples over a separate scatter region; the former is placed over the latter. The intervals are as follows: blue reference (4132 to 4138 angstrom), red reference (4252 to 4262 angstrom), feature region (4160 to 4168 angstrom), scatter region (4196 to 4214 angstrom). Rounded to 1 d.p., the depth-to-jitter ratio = -1.5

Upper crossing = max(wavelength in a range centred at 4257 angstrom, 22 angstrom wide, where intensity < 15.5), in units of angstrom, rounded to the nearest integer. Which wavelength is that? 4266 angstrom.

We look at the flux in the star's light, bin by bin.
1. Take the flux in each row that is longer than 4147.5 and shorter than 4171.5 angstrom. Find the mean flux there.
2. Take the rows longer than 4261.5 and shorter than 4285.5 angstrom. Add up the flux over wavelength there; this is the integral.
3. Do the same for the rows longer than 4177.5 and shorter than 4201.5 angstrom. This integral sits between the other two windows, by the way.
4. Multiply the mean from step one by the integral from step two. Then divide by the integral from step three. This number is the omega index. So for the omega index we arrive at 16.2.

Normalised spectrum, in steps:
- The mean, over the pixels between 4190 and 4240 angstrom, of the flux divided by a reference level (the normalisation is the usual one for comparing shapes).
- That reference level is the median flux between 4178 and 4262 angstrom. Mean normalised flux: 0.96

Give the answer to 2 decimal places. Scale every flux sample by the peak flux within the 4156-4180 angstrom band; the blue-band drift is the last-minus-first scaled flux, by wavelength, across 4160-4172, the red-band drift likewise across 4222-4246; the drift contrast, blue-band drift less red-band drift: -0.45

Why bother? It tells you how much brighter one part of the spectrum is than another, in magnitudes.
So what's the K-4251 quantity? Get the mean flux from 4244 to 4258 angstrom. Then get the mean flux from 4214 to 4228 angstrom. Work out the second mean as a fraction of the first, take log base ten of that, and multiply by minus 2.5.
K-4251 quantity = 0.11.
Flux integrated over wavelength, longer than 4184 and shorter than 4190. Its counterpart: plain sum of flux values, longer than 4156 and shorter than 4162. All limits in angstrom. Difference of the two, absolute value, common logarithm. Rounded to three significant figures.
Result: 1.77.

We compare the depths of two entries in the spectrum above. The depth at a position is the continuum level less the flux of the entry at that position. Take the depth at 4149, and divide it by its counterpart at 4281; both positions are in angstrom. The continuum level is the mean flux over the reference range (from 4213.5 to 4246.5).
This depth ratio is -1.05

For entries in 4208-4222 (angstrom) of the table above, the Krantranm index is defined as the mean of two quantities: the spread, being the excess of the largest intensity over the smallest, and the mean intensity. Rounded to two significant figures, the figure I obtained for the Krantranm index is 8.6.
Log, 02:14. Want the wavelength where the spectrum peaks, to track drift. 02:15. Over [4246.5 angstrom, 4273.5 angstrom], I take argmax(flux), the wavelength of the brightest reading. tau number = 4263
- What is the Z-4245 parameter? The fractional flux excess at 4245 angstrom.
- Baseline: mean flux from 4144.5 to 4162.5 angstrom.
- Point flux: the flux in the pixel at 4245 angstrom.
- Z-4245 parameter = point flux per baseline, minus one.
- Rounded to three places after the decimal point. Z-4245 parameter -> 0.134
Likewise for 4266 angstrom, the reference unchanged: -0.024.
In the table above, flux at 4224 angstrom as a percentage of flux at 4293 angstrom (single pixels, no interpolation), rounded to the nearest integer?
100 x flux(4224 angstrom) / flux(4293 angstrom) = 91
